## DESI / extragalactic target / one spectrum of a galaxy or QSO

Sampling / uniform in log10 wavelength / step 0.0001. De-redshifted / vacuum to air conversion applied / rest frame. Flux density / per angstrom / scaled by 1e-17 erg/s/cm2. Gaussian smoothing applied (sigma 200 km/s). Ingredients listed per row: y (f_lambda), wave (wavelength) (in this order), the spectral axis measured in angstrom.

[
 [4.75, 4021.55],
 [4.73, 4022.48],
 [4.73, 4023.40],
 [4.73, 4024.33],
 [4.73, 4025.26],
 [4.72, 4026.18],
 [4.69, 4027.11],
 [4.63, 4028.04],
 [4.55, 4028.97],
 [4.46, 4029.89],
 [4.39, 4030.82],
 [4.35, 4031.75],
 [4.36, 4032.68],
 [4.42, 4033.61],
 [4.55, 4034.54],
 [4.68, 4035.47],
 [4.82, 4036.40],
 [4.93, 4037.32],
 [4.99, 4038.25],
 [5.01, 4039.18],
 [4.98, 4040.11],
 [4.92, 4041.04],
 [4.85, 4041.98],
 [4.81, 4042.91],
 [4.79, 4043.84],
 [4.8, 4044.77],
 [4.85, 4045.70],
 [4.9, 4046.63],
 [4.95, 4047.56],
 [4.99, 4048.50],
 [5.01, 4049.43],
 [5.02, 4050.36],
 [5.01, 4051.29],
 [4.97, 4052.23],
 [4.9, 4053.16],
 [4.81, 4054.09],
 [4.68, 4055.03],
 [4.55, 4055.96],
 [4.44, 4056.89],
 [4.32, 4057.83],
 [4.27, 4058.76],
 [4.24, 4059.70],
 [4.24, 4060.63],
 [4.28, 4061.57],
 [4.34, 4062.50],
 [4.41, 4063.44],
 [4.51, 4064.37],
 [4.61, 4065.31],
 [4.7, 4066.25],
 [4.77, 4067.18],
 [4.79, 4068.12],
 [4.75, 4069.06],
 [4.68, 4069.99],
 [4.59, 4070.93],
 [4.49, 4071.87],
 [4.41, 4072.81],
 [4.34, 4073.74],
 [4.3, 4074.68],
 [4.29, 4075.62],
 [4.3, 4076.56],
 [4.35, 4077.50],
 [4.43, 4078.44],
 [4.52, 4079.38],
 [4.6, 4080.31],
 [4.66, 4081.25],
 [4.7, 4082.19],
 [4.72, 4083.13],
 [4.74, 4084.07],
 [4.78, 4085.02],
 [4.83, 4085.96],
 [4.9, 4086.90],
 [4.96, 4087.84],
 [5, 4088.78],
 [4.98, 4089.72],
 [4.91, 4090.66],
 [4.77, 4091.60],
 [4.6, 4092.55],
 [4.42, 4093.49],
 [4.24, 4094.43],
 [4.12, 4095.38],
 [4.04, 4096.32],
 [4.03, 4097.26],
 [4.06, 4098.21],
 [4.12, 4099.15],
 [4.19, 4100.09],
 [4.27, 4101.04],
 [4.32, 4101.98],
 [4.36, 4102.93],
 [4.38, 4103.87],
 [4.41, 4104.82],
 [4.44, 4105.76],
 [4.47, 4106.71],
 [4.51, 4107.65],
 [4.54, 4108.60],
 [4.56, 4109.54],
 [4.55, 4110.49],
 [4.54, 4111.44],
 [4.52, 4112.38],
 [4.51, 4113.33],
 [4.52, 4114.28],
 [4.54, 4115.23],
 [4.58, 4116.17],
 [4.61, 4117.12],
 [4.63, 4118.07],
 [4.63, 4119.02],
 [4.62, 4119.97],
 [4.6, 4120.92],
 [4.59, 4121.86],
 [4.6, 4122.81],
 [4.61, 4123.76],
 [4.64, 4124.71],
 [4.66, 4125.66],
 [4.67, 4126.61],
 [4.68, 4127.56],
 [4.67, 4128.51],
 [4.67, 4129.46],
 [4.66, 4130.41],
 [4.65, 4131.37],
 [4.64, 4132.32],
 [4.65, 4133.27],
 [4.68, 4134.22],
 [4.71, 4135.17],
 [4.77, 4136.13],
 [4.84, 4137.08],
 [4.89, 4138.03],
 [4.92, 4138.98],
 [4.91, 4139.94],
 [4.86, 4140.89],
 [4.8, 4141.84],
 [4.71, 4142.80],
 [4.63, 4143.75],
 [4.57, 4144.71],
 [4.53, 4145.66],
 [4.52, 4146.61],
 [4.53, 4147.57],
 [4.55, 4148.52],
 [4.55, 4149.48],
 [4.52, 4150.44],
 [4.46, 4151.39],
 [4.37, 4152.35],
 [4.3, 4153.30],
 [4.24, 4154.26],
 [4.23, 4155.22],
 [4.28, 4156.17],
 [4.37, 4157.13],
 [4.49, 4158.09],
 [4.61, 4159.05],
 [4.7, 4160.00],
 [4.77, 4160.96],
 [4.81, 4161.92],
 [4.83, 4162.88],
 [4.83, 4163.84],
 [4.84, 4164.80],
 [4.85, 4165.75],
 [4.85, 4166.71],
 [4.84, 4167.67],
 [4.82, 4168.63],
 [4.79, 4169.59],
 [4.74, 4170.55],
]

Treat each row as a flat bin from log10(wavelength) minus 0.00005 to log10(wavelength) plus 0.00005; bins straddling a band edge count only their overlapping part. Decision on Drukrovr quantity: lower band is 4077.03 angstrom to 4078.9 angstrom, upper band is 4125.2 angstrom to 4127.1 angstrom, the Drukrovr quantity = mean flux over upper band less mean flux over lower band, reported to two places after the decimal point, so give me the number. 0.28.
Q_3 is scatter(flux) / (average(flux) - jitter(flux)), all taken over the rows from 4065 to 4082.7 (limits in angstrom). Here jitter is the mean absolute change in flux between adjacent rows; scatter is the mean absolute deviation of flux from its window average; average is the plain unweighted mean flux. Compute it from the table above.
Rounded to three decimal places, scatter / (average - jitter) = 0.034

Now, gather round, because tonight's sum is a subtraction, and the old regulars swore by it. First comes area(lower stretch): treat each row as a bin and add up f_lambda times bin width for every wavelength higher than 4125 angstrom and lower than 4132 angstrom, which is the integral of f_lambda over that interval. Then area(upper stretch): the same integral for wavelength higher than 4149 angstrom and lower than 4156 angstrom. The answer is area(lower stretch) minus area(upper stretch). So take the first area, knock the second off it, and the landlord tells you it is 2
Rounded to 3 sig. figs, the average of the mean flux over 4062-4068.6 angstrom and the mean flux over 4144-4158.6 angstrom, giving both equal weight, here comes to 4.51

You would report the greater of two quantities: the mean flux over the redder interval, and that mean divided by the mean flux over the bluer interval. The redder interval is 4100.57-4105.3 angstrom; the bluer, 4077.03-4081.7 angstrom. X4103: 4.35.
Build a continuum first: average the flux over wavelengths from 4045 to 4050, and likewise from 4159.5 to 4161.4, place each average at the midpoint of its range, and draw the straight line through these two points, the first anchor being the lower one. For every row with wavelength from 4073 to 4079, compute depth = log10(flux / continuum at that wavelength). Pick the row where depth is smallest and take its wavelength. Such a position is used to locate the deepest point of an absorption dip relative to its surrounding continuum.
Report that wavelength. 4075.62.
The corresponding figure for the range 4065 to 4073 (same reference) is 4072.81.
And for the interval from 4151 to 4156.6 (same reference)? 4155.22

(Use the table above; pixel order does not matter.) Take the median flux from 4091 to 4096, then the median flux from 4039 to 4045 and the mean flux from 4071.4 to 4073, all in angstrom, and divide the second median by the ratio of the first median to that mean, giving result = 4.88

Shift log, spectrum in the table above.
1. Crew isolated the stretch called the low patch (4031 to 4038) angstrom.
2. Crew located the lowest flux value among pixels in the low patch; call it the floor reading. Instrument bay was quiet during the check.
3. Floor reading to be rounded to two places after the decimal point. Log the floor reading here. 4.35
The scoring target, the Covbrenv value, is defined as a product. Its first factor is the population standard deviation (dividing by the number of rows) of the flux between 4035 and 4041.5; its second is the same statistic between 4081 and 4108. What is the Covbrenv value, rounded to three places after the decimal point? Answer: 0.033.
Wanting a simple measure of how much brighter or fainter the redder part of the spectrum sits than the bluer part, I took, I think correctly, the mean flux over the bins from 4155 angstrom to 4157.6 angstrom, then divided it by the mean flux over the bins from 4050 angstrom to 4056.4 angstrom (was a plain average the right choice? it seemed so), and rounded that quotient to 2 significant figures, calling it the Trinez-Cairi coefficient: 0.89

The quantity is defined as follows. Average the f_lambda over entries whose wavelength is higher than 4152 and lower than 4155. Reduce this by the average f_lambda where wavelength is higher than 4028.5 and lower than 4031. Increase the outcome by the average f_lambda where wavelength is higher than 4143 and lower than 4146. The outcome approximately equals 4.41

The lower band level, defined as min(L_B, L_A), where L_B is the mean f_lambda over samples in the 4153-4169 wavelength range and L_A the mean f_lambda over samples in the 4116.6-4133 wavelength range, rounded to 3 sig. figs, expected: 4.63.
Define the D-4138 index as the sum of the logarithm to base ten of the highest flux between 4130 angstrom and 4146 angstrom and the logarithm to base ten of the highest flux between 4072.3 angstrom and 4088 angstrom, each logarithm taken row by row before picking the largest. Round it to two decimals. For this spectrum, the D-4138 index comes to 1.39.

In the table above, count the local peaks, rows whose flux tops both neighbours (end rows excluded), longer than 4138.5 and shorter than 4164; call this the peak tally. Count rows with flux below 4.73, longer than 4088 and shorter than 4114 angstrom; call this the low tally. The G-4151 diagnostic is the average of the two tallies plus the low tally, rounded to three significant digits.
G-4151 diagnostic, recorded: 34.5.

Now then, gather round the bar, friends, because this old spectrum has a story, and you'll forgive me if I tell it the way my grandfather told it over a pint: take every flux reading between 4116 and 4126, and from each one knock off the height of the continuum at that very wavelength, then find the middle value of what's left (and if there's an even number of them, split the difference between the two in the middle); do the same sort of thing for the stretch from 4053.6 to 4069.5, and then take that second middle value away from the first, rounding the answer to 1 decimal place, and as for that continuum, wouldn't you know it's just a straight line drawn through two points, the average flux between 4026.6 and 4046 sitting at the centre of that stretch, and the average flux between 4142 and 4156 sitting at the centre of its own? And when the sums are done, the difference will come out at 0.2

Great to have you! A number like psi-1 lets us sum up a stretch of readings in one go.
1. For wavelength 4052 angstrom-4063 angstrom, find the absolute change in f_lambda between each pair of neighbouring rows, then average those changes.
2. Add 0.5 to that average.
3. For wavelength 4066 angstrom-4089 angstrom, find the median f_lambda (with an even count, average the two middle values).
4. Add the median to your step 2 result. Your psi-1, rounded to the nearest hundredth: 5.26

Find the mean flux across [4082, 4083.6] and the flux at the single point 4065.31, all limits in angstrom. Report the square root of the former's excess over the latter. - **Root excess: 0.32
